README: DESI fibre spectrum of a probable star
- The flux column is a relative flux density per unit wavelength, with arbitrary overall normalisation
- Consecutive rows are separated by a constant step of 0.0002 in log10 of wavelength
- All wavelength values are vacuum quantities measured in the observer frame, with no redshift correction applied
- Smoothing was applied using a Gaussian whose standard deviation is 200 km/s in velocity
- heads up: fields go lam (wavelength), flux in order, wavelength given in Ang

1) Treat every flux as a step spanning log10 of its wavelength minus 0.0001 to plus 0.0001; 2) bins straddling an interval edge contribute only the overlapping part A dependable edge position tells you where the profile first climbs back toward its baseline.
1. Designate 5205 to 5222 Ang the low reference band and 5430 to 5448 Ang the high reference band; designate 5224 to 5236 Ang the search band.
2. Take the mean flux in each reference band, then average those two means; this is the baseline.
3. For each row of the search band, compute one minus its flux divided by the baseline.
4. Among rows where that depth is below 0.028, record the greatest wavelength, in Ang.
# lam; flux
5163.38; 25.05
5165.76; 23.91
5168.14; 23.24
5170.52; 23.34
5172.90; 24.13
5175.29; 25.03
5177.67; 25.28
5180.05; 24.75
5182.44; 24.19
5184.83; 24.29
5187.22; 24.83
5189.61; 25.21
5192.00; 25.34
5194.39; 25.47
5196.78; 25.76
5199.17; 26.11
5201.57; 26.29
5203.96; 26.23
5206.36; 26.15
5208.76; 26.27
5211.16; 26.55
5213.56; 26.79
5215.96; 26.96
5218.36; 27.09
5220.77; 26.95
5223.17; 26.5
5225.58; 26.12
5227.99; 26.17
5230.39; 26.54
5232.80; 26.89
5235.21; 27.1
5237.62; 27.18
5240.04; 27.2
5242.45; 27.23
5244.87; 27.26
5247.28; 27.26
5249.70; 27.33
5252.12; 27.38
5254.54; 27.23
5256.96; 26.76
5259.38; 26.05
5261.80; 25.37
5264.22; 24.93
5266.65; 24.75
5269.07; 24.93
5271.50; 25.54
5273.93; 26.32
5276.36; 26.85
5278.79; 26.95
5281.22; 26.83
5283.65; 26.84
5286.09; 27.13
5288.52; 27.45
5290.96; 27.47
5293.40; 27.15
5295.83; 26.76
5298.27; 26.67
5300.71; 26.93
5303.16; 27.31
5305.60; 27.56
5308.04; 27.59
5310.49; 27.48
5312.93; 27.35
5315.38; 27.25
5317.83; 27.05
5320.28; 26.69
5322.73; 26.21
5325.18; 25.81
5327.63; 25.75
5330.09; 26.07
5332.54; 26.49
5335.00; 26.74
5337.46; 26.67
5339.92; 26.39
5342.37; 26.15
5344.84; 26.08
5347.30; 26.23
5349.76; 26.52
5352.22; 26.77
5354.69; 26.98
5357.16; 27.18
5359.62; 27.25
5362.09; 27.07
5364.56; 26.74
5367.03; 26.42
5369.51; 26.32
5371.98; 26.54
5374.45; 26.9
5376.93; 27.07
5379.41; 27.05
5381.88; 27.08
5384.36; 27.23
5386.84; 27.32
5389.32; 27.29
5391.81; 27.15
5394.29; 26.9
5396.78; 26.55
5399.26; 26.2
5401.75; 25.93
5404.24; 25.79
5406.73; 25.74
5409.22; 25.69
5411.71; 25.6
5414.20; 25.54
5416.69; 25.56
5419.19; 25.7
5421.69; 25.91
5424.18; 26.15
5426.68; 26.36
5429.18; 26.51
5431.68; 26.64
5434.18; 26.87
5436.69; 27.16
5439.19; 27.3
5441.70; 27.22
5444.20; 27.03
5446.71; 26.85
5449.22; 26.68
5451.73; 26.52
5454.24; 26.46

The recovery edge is 5235.21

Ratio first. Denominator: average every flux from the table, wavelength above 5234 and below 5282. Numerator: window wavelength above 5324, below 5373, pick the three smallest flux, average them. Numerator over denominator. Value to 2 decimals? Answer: 0.98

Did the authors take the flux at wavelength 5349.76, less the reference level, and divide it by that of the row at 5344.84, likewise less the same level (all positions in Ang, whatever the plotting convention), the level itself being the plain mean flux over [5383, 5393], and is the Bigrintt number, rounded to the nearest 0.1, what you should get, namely 0.6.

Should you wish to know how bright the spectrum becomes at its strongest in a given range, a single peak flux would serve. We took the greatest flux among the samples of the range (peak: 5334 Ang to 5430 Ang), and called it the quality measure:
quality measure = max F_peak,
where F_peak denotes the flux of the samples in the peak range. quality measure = 27.32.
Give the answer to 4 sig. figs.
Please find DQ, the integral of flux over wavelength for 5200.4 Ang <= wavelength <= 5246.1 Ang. 1221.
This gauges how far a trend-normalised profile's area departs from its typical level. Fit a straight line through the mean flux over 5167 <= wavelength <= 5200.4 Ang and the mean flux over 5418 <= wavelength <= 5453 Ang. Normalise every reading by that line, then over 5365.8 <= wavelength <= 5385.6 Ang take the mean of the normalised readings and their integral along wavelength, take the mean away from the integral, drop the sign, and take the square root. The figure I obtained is 4.39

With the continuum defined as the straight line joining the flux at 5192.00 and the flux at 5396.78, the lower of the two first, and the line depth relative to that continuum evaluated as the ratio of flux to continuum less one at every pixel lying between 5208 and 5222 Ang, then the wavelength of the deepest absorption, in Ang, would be 5208.76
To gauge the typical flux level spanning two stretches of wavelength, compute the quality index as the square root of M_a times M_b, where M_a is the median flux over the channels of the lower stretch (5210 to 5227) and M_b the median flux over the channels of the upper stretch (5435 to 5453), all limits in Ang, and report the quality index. 26.9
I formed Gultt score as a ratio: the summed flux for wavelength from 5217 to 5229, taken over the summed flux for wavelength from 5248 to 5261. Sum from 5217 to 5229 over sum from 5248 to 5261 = 0.99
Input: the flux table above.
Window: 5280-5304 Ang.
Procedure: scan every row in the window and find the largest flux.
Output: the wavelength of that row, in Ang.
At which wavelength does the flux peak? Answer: 5290.96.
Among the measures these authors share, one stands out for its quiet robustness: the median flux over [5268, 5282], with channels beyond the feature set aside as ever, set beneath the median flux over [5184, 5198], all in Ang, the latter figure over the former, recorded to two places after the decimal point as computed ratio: 0.95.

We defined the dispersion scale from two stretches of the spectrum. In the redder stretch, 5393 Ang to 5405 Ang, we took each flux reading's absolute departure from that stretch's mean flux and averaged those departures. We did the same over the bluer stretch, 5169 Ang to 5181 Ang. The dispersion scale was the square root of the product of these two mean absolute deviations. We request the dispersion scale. 0.47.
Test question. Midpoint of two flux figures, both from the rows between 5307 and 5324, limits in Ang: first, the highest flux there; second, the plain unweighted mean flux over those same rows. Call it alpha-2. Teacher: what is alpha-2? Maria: 27.3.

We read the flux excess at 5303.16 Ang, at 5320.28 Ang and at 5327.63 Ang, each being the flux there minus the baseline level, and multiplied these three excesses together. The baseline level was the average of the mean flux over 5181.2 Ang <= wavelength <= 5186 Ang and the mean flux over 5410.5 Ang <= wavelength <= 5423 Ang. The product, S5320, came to 3.3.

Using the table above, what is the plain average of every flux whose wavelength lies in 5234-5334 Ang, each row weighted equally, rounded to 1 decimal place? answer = 26.7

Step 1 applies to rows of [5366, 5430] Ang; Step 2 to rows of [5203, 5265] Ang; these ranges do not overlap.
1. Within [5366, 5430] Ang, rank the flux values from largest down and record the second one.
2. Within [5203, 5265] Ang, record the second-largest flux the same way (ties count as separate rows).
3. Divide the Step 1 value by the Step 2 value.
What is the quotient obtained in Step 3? 1.00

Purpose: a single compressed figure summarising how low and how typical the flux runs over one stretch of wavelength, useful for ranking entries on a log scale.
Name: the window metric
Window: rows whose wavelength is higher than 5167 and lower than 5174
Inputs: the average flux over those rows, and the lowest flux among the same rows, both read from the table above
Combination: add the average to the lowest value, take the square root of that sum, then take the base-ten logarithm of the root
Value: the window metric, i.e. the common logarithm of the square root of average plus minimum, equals 0.835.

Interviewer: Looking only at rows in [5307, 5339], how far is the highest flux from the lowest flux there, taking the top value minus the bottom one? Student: 1.8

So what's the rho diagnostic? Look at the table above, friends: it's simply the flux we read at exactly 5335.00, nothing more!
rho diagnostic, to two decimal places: 26.74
